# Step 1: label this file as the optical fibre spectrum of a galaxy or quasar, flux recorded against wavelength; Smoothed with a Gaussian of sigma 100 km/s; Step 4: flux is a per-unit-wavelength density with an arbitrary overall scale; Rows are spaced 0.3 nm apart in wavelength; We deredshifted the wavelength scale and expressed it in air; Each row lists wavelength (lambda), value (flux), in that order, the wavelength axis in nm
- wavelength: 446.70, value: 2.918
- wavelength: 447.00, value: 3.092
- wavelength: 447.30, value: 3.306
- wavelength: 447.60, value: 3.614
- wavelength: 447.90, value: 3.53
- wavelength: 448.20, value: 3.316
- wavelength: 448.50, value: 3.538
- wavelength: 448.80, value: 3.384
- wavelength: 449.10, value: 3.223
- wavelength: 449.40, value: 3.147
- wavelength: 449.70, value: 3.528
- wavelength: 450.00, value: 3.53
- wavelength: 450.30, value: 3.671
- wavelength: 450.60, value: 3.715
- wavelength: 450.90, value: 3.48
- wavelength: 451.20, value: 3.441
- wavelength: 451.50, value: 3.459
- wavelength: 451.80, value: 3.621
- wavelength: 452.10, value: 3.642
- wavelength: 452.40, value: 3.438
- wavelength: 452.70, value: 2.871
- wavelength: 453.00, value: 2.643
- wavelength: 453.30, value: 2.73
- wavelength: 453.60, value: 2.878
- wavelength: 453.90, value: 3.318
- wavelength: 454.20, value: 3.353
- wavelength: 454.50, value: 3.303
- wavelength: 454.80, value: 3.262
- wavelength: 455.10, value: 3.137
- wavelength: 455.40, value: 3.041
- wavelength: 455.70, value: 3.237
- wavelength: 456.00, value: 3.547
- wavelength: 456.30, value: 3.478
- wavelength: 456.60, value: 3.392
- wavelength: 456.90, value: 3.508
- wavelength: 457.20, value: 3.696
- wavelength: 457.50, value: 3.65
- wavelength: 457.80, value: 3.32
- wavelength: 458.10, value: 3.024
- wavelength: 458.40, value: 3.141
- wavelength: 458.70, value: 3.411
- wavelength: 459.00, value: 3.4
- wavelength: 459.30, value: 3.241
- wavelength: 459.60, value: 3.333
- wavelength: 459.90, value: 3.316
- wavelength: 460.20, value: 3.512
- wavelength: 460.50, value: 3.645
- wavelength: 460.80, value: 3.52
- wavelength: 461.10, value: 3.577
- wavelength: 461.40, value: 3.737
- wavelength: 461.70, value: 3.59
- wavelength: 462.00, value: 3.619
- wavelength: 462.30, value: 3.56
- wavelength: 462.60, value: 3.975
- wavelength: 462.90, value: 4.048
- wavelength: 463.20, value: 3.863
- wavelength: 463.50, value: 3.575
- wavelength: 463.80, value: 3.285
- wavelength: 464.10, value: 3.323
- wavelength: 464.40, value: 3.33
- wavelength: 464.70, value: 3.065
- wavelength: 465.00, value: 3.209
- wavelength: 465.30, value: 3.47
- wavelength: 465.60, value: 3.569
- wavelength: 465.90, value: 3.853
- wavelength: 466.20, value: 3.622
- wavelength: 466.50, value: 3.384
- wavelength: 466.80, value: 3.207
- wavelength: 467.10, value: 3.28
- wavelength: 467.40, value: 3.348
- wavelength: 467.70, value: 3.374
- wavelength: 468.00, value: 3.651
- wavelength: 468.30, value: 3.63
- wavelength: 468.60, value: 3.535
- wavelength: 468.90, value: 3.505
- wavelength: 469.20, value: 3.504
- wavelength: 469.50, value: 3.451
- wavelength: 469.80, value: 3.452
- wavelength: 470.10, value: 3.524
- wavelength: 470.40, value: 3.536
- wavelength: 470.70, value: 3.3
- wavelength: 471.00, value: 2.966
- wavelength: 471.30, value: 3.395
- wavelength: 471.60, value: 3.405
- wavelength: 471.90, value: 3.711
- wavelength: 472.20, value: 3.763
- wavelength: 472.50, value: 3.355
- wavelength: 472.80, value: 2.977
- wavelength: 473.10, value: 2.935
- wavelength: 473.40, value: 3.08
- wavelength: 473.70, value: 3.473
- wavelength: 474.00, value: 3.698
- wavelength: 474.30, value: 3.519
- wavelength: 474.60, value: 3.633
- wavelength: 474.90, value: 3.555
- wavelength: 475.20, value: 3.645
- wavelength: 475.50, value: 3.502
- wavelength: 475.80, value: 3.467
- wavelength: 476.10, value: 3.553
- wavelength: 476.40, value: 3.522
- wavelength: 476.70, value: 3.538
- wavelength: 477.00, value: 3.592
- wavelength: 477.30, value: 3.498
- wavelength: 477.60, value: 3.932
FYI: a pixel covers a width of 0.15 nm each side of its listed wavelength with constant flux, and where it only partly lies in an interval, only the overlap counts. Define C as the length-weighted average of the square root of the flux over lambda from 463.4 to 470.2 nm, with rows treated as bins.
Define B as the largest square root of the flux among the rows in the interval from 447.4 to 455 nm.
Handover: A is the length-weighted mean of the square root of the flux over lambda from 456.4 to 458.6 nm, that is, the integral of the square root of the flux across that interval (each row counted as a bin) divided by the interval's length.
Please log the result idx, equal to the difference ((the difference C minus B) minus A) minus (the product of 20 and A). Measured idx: -38.7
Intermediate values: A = 1.84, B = 1.927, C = 1.854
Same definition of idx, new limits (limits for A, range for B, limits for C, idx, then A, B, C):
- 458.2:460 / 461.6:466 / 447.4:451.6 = -38.3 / 1.82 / 2.012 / 1.862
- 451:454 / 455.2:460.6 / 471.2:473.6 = -37.6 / 1.79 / 1.922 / 1.823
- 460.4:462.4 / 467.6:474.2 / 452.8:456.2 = -40.1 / 1.90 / 1.940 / 1.768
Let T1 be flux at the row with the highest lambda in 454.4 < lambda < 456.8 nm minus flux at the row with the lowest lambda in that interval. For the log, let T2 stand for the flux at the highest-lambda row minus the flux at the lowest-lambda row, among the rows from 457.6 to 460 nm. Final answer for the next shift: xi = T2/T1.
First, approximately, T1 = 0.1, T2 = 0.0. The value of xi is 0.0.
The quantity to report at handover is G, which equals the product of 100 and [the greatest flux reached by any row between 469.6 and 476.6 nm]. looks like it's 376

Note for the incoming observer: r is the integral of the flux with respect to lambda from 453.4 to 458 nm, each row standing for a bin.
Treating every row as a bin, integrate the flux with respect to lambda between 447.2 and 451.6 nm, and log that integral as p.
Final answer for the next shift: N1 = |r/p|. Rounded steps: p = 15.2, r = 15.3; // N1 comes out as 1.01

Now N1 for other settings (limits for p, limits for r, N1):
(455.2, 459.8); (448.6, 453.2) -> 1.01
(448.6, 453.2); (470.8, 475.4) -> 1.01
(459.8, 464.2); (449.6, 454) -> 0.92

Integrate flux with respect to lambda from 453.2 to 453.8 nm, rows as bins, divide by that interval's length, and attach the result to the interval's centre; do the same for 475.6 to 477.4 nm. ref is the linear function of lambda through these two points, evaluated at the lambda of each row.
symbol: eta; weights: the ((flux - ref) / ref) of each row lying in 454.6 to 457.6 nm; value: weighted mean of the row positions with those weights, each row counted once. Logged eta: 456.42 nm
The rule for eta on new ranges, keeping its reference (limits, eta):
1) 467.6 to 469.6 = 468.51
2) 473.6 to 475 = 474.30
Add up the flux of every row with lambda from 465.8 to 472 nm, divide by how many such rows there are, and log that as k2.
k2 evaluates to 3.46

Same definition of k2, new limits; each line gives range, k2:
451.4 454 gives 3.18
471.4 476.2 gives 3.45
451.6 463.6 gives 3.40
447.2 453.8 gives 3.35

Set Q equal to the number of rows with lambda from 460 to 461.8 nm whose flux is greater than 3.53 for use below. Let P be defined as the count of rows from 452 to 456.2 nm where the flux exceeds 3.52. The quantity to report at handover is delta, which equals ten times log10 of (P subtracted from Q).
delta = 3.0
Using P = 2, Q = 4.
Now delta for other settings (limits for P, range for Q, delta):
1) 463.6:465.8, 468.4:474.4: 6.0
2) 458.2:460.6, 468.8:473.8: 3.0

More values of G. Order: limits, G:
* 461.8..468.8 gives 405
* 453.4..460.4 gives 370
